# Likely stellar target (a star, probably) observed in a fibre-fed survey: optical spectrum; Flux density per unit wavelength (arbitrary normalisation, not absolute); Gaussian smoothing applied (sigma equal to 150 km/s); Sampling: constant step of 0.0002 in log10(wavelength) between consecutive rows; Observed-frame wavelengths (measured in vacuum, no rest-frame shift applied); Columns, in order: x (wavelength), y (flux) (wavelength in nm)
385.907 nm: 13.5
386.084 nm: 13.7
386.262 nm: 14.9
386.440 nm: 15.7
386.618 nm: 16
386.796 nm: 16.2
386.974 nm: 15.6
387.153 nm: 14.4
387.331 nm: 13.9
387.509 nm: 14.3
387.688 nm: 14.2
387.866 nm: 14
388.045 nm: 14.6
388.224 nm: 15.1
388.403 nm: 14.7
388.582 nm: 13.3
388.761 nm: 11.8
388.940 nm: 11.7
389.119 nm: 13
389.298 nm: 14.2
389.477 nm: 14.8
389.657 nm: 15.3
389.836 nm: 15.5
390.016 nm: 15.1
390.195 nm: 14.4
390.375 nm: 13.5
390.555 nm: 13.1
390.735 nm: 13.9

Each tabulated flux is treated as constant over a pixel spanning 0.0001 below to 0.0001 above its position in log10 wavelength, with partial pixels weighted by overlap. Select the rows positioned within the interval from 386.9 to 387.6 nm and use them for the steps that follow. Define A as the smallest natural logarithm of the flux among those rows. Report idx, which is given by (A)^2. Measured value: 6.93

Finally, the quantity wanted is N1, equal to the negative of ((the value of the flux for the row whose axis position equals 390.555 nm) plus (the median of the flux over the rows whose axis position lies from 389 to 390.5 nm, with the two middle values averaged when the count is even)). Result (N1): -27.7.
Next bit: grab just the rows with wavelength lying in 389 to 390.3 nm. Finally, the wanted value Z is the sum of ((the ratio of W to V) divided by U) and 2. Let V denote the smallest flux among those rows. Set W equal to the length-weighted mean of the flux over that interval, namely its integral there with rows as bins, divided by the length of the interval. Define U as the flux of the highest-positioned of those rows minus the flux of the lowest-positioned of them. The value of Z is 2.8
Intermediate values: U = 1.4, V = 13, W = 14.5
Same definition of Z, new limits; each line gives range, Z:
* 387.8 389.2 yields 0.8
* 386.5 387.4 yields 1.5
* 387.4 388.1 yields 5.4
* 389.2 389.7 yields 2.9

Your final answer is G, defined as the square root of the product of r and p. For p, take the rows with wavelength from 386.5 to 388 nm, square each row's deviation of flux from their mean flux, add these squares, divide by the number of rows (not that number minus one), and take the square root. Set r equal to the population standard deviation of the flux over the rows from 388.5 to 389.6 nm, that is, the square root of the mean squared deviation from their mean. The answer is 1.00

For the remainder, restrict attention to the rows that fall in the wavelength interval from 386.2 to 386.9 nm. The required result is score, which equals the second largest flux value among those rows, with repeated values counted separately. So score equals 16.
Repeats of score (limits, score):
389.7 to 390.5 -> 15.1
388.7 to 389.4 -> 13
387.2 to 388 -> 14.2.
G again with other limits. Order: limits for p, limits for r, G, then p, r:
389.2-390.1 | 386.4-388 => 0.63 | 0.45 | 0.9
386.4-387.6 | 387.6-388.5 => 0.58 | 0.86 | 0.4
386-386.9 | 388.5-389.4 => 0.93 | 0.91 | 0.9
